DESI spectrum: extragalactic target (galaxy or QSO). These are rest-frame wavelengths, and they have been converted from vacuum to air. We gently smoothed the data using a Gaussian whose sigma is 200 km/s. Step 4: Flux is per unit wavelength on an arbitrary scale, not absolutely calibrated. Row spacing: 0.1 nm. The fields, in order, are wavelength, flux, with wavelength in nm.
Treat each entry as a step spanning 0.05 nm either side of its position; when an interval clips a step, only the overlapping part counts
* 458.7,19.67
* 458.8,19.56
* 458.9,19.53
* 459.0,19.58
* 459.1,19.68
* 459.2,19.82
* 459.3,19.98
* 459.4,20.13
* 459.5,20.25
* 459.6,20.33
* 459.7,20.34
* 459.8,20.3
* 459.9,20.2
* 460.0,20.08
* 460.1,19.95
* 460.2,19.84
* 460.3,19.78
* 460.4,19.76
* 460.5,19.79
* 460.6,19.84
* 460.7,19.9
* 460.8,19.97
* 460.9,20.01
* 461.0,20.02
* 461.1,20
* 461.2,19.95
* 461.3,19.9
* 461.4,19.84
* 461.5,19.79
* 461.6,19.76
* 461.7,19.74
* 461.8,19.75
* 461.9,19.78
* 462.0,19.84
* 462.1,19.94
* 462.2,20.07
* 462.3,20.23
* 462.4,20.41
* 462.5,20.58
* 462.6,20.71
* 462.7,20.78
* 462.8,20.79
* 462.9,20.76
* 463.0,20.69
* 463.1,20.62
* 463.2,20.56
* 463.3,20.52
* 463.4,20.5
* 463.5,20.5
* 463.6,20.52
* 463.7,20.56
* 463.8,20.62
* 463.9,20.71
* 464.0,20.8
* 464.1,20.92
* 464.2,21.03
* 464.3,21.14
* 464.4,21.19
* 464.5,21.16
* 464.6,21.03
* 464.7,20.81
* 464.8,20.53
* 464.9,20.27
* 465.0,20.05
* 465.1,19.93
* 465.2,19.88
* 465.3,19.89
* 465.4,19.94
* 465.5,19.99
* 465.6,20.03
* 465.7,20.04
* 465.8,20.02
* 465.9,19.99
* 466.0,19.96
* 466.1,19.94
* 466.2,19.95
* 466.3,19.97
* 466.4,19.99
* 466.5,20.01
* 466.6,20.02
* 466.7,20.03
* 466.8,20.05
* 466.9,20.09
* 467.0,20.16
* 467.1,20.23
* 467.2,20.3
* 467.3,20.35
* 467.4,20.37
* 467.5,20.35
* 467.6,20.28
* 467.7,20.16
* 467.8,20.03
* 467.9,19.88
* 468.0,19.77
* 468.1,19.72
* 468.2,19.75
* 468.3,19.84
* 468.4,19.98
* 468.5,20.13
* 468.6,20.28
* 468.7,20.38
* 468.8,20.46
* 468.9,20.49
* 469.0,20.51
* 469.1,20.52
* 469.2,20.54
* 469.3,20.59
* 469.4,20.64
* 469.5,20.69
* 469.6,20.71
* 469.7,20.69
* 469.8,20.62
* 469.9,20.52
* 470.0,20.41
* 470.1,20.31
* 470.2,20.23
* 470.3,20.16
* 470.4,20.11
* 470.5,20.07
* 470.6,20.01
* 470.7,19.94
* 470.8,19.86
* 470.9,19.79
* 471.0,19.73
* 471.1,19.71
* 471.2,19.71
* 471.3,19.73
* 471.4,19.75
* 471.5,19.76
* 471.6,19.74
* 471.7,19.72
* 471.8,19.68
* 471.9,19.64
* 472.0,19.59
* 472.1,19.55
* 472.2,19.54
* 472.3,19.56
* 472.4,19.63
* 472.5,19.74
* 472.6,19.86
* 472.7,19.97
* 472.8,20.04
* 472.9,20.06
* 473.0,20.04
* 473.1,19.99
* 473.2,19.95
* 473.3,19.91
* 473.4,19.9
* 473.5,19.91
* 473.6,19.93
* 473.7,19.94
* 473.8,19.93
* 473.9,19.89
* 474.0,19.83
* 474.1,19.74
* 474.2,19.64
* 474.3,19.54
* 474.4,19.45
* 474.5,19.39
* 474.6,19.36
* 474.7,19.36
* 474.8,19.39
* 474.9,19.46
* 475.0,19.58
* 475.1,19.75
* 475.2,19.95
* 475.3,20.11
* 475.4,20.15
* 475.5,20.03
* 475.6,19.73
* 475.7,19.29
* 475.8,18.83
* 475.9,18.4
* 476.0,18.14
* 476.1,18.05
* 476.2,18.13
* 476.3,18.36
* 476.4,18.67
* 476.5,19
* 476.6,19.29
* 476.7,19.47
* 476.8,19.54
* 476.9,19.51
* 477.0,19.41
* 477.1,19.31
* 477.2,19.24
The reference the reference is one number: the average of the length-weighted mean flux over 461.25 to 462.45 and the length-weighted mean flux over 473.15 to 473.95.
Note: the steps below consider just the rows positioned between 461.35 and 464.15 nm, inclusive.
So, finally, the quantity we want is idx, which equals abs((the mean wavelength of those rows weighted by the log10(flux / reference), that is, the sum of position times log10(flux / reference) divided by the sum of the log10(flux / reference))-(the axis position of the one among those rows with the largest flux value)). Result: 0.75 nm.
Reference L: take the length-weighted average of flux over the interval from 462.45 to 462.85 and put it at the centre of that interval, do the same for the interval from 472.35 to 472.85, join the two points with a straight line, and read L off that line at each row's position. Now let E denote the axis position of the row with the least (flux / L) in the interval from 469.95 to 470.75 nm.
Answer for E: 470.7 nm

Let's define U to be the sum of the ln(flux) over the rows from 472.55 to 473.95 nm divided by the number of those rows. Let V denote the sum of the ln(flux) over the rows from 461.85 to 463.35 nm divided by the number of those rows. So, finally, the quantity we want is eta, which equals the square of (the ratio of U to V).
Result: 0.98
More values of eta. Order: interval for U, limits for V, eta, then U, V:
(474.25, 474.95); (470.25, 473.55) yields 0.99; 2.966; 2.99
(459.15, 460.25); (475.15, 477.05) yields 1.03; 3.001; 2.95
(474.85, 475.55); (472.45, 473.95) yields 1.00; 2.989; 2.99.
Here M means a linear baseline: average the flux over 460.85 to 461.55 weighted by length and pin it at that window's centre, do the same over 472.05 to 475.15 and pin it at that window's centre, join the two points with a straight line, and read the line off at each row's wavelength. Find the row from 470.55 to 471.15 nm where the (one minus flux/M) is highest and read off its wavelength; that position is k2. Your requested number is 471.1 nm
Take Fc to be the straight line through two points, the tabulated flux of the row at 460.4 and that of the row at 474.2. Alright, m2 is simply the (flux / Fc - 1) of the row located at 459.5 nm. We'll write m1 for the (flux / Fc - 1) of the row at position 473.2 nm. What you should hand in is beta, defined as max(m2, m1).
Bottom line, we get 0.024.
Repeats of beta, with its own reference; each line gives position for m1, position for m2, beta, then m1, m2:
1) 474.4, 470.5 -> 0.020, -0.010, 0.020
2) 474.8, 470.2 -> 0.028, -0.012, 0.028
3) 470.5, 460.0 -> 0.020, 0.020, 0.016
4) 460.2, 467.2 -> 0.030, 0.004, 0.030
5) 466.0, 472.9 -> 0.021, 0.013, 0.021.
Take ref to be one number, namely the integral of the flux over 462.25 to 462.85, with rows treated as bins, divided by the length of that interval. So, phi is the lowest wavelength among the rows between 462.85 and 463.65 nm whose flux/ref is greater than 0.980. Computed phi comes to 462.9 nm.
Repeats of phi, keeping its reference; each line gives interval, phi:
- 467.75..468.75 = 468.6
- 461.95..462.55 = 462.3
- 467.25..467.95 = 467.3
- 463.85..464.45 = 463.9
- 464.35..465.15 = 464.4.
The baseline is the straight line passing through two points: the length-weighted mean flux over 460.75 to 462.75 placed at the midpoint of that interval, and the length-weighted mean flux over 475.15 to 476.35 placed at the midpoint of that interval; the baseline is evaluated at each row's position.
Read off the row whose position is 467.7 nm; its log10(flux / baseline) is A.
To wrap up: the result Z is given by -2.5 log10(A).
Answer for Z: 4.9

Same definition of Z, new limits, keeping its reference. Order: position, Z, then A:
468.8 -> 4.3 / 0.0193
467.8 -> 5.2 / 0.0085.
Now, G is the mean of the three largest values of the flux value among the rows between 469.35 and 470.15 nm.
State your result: 20.7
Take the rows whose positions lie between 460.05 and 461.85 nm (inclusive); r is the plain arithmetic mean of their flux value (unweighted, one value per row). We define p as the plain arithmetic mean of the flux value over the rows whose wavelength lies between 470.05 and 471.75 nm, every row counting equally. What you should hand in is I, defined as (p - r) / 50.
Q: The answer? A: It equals 0.001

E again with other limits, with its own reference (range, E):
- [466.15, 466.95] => 466.2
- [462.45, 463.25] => 462.5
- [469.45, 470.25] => 470.2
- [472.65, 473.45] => 473.4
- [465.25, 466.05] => 465.3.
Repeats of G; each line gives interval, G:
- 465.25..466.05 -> 20.0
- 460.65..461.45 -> 20.0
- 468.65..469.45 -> 20.6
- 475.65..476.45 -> 18.9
